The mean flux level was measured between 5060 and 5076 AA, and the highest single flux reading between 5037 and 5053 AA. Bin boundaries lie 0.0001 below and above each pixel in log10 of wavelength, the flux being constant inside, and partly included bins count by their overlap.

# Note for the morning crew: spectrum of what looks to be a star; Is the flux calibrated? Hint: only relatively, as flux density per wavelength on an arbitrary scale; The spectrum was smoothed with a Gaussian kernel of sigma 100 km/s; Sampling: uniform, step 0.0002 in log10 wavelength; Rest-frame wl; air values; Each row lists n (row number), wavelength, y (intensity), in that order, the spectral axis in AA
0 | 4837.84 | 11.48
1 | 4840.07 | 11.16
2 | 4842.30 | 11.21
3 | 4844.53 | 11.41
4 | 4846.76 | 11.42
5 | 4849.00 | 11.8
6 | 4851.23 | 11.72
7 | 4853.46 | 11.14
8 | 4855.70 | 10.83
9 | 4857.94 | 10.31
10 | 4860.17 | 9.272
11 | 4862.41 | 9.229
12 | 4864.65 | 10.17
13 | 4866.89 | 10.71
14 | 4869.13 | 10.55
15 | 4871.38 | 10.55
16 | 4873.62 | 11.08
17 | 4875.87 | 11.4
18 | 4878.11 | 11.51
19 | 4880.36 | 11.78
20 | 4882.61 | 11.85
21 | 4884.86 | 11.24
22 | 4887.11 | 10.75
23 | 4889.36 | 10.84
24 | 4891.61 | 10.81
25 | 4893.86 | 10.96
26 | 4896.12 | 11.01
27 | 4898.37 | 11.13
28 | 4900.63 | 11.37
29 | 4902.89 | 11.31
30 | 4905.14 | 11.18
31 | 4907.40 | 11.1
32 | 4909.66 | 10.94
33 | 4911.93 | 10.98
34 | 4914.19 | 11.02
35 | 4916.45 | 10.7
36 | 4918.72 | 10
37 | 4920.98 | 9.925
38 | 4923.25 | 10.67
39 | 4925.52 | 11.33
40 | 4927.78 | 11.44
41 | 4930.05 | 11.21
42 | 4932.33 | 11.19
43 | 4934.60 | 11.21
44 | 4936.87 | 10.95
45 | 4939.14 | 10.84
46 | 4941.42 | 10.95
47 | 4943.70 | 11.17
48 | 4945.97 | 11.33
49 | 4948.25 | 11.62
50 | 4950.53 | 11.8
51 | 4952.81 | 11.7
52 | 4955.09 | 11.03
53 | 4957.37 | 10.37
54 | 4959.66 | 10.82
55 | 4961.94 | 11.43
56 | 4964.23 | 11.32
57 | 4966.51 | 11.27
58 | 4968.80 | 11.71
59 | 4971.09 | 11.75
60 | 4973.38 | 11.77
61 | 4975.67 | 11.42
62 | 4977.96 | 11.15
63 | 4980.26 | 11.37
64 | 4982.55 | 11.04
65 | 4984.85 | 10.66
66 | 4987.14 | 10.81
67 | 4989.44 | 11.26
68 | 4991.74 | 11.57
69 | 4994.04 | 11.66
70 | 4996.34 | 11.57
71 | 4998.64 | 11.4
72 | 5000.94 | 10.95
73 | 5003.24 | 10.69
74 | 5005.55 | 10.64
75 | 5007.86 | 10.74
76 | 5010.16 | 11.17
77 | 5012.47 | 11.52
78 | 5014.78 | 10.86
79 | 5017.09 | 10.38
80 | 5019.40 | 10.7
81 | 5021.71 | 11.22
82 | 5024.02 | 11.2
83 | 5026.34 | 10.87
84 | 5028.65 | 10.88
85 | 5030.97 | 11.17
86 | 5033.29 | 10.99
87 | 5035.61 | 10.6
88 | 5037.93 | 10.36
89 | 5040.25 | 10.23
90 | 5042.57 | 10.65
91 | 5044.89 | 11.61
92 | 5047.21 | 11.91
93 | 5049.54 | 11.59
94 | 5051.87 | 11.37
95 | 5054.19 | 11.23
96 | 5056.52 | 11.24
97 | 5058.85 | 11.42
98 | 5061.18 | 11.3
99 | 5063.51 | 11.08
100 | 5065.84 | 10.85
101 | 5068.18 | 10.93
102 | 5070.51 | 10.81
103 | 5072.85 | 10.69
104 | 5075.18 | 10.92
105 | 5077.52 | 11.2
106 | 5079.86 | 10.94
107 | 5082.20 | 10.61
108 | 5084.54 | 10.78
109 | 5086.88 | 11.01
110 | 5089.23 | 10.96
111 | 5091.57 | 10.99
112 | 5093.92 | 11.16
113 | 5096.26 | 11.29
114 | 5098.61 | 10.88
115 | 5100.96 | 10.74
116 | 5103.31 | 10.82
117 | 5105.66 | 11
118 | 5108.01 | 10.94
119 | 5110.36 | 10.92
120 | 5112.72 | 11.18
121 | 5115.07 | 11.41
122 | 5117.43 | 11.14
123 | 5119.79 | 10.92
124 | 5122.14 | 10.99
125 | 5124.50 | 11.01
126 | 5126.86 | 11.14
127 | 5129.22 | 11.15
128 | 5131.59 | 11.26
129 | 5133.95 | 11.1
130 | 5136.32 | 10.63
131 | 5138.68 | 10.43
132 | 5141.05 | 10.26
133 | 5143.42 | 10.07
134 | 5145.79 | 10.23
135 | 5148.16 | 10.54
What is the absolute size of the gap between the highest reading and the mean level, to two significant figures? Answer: 0.97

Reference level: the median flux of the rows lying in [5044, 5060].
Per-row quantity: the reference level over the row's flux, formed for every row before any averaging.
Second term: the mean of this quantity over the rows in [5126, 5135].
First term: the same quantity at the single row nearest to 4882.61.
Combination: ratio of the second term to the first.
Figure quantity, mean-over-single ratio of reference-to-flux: 1.06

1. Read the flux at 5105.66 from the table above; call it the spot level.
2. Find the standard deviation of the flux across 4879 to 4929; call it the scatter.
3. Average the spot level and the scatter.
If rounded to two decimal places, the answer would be 5.73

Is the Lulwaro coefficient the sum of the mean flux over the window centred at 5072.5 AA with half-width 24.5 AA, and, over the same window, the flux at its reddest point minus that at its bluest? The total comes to 10.8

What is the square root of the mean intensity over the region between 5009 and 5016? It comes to 3.34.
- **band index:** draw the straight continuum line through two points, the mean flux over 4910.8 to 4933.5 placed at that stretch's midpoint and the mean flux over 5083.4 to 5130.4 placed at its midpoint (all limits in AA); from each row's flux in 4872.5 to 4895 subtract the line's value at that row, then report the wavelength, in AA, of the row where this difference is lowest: 4887.11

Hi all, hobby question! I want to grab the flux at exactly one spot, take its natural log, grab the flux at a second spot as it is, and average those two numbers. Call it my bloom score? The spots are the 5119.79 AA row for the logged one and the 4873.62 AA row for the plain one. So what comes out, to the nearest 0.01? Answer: 6.74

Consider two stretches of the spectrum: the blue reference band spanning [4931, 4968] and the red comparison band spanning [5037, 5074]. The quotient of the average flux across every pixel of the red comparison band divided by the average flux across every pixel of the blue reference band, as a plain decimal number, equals 0.99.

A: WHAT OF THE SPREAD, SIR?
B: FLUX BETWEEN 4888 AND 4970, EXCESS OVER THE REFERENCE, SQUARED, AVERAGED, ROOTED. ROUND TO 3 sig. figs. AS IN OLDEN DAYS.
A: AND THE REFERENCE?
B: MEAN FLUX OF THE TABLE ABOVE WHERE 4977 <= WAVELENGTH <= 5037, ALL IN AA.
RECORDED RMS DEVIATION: 0.407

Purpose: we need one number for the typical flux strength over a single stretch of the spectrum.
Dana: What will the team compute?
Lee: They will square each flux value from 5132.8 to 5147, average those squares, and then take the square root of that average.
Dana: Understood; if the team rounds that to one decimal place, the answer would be 10.5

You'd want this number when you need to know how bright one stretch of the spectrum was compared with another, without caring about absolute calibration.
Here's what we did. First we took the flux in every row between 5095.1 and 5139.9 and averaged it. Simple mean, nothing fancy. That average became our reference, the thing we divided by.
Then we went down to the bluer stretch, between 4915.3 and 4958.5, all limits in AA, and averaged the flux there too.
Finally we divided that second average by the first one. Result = 1.00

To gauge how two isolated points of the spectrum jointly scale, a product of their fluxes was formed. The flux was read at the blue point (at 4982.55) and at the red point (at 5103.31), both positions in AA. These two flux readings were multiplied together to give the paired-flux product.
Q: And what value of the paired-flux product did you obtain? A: 119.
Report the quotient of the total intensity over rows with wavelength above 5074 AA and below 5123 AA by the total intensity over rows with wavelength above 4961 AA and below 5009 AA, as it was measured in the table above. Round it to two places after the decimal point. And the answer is 0.98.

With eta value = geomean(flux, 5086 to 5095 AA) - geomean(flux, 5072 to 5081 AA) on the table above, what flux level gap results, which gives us 0.09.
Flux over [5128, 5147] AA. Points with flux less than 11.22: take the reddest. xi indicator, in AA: 5145.79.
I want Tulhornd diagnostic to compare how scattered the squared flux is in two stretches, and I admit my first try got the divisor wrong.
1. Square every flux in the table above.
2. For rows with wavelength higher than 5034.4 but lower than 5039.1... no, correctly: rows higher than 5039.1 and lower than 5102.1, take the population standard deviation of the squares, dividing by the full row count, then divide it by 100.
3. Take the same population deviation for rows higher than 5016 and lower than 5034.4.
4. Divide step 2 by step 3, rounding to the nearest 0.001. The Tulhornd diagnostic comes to 0.013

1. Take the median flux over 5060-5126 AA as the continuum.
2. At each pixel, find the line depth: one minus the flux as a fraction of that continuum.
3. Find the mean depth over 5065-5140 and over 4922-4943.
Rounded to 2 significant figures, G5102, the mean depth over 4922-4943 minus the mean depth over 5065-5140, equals -0.011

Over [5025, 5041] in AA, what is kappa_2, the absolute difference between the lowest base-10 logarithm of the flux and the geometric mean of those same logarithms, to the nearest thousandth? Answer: 0.020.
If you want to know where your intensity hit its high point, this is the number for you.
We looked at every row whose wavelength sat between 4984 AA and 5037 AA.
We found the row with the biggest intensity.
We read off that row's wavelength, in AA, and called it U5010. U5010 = 4994.04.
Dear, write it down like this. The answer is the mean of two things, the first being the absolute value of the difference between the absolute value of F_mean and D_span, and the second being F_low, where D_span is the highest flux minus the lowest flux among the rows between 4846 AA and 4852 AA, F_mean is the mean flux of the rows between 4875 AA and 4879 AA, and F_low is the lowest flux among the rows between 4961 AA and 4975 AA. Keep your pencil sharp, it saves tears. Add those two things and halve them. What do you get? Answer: 11.2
